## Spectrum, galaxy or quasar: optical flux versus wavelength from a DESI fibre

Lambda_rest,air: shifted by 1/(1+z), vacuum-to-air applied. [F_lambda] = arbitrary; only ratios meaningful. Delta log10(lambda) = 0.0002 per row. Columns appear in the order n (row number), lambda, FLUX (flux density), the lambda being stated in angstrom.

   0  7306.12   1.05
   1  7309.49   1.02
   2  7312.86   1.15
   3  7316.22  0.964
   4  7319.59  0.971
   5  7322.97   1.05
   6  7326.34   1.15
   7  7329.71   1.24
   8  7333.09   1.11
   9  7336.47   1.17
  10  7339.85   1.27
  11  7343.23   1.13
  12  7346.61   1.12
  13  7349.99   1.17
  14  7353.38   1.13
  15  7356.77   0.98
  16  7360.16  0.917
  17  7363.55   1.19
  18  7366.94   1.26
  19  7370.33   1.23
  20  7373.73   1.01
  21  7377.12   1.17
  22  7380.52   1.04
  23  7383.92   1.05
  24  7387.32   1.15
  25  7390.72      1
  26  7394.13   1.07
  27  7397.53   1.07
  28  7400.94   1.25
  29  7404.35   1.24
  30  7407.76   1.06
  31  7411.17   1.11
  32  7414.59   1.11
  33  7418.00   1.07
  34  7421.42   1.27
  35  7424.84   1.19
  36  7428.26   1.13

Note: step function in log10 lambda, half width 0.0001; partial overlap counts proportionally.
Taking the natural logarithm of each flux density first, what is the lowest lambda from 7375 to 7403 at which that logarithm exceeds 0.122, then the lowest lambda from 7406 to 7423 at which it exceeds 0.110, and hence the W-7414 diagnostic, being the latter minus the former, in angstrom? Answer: 44.3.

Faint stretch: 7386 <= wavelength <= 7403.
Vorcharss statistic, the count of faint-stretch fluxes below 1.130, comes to 3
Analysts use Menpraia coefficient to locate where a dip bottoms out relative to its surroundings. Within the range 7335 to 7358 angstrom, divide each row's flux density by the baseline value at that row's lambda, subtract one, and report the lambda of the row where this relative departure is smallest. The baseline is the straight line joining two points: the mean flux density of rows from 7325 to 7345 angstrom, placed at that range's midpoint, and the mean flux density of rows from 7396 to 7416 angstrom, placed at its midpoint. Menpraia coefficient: 7356.77 angstrom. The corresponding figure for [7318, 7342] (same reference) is 7319.59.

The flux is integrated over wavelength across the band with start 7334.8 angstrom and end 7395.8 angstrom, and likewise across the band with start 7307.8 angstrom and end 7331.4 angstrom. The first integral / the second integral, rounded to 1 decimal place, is 2.7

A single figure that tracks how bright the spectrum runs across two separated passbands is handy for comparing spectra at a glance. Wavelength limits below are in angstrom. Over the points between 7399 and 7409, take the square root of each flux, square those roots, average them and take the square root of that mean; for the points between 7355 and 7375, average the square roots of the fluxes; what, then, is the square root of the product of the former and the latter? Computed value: 1.07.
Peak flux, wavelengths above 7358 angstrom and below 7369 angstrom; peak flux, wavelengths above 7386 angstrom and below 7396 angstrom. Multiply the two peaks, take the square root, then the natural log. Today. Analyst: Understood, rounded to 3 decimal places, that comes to 0.185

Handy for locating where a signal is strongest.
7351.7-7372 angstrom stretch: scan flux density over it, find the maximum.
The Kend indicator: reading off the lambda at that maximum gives 7366.94 angstrom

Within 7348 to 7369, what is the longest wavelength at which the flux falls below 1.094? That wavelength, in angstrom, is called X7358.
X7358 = 7360.16 angstrom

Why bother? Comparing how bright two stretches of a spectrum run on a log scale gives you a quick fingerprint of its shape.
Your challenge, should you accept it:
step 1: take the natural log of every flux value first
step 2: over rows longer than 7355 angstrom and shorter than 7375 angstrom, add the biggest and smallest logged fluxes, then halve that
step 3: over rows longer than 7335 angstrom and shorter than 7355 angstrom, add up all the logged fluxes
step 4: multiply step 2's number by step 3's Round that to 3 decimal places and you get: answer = 0.066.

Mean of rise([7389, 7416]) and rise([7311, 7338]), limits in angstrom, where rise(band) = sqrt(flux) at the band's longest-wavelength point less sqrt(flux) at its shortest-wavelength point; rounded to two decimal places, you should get 0.03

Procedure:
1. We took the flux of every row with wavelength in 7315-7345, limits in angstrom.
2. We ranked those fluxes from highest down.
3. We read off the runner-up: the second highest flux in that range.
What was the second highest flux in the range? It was 1.24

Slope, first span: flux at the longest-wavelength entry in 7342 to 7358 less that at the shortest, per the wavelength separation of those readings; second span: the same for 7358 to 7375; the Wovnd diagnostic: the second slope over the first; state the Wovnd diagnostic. -0.6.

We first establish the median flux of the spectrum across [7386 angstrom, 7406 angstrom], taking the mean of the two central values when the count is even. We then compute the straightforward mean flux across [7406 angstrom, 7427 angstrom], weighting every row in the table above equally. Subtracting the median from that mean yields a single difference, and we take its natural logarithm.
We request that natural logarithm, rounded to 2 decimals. -3.69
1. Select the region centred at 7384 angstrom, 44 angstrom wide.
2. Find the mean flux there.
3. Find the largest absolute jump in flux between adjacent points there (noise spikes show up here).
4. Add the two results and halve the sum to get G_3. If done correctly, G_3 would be 0.68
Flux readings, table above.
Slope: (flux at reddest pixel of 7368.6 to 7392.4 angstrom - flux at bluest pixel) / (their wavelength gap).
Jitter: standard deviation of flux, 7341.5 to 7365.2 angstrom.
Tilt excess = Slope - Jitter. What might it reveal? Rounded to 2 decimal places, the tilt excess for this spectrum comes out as -0.11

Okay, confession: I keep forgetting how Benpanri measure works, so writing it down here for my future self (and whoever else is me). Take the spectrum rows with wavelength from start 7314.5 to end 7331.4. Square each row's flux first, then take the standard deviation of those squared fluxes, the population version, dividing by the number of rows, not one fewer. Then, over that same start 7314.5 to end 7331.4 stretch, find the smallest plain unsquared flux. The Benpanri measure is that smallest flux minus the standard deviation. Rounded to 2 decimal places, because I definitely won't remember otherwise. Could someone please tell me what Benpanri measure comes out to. 0.73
